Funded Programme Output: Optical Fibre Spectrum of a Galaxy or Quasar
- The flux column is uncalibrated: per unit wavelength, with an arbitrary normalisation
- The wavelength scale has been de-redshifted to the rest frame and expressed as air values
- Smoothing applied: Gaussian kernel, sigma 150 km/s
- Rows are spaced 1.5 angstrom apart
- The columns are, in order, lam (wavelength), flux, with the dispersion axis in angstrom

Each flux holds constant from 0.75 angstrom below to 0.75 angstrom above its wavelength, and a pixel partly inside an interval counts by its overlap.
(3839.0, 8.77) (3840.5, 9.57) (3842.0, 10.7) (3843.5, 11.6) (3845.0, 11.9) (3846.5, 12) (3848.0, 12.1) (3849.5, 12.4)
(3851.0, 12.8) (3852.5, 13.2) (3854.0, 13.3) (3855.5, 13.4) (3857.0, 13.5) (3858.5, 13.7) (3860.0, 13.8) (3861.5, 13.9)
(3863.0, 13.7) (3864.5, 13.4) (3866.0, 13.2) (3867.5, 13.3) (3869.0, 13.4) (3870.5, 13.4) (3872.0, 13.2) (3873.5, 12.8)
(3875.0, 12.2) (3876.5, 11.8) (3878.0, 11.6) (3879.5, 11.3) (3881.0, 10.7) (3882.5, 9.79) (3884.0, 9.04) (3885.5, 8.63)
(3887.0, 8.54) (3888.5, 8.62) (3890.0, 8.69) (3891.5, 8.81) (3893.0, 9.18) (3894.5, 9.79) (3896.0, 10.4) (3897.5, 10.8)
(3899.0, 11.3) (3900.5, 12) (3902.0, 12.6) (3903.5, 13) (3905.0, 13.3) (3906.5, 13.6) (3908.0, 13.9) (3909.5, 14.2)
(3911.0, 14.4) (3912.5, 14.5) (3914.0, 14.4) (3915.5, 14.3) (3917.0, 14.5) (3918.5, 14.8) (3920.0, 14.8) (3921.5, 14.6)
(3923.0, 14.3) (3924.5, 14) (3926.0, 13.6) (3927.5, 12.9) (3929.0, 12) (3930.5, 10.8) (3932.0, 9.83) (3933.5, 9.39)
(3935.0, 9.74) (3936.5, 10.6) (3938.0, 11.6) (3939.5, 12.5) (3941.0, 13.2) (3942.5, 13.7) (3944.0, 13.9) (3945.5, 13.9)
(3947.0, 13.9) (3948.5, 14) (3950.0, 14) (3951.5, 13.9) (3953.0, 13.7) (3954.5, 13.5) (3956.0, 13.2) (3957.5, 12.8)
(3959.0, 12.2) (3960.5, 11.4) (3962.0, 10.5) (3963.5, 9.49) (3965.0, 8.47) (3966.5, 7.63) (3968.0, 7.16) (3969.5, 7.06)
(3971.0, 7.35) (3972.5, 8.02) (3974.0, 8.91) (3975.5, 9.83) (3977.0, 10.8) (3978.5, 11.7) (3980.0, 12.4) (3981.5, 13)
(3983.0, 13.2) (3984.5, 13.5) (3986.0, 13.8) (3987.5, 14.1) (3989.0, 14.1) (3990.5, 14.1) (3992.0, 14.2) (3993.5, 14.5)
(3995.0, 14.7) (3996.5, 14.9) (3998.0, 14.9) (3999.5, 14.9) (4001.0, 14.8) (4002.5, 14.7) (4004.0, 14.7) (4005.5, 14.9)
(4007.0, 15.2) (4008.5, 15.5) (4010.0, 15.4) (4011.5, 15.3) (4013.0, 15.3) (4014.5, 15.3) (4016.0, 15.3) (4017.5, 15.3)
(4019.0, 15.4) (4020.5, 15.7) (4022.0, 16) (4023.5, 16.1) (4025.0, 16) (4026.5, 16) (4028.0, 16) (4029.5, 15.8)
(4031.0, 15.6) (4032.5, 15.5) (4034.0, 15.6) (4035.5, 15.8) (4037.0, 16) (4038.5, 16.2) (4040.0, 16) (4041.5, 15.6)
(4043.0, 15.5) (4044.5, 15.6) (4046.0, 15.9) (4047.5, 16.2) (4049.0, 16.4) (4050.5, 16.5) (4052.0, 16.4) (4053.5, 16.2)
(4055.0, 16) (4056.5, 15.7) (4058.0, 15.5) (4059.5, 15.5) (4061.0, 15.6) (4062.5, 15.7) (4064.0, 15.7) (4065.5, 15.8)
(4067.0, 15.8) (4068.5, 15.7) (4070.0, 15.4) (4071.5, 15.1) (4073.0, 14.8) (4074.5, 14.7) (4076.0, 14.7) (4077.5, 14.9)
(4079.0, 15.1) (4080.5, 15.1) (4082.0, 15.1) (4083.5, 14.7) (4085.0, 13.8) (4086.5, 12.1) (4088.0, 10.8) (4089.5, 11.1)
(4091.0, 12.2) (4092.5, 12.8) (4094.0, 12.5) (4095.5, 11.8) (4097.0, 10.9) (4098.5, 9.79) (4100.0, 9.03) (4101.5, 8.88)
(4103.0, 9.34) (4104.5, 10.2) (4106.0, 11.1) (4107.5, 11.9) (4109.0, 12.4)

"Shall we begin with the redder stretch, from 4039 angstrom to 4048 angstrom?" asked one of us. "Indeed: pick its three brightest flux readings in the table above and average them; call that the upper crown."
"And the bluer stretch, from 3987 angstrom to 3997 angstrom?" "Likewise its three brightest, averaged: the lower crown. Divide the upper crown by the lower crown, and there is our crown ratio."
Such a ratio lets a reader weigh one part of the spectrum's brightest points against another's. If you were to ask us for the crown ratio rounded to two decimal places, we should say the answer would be 1.09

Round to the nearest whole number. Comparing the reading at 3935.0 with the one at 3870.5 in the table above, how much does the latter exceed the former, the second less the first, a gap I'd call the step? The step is 4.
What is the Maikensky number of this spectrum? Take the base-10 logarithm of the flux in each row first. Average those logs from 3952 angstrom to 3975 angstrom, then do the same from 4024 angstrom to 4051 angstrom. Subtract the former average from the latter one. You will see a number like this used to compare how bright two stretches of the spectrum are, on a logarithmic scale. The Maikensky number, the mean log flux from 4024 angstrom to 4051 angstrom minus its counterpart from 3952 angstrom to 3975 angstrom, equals 0.21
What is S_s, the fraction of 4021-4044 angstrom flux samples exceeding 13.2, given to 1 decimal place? 1.0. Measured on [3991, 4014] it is 1.0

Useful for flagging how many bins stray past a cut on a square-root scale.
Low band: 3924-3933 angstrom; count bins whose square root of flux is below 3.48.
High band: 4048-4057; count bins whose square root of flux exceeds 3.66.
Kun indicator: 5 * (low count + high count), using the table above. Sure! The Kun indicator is 45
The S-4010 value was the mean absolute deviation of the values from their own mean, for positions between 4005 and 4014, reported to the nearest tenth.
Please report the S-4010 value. 0.1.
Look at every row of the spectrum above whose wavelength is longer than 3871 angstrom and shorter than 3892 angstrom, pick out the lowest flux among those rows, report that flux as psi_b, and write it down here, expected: 8.54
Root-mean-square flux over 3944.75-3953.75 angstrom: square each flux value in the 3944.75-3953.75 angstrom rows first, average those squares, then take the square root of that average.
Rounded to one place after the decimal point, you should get 13.9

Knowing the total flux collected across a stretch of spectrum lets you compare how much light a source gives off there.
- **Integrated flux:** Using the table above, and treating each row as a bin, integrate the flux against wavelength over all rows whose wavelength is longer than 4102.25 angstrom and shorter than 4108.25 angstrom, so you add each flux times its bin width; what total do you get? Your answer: 64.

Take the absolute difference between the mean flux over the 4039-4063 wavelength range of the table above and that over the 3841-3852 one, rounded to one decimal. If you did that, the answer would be 4.0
